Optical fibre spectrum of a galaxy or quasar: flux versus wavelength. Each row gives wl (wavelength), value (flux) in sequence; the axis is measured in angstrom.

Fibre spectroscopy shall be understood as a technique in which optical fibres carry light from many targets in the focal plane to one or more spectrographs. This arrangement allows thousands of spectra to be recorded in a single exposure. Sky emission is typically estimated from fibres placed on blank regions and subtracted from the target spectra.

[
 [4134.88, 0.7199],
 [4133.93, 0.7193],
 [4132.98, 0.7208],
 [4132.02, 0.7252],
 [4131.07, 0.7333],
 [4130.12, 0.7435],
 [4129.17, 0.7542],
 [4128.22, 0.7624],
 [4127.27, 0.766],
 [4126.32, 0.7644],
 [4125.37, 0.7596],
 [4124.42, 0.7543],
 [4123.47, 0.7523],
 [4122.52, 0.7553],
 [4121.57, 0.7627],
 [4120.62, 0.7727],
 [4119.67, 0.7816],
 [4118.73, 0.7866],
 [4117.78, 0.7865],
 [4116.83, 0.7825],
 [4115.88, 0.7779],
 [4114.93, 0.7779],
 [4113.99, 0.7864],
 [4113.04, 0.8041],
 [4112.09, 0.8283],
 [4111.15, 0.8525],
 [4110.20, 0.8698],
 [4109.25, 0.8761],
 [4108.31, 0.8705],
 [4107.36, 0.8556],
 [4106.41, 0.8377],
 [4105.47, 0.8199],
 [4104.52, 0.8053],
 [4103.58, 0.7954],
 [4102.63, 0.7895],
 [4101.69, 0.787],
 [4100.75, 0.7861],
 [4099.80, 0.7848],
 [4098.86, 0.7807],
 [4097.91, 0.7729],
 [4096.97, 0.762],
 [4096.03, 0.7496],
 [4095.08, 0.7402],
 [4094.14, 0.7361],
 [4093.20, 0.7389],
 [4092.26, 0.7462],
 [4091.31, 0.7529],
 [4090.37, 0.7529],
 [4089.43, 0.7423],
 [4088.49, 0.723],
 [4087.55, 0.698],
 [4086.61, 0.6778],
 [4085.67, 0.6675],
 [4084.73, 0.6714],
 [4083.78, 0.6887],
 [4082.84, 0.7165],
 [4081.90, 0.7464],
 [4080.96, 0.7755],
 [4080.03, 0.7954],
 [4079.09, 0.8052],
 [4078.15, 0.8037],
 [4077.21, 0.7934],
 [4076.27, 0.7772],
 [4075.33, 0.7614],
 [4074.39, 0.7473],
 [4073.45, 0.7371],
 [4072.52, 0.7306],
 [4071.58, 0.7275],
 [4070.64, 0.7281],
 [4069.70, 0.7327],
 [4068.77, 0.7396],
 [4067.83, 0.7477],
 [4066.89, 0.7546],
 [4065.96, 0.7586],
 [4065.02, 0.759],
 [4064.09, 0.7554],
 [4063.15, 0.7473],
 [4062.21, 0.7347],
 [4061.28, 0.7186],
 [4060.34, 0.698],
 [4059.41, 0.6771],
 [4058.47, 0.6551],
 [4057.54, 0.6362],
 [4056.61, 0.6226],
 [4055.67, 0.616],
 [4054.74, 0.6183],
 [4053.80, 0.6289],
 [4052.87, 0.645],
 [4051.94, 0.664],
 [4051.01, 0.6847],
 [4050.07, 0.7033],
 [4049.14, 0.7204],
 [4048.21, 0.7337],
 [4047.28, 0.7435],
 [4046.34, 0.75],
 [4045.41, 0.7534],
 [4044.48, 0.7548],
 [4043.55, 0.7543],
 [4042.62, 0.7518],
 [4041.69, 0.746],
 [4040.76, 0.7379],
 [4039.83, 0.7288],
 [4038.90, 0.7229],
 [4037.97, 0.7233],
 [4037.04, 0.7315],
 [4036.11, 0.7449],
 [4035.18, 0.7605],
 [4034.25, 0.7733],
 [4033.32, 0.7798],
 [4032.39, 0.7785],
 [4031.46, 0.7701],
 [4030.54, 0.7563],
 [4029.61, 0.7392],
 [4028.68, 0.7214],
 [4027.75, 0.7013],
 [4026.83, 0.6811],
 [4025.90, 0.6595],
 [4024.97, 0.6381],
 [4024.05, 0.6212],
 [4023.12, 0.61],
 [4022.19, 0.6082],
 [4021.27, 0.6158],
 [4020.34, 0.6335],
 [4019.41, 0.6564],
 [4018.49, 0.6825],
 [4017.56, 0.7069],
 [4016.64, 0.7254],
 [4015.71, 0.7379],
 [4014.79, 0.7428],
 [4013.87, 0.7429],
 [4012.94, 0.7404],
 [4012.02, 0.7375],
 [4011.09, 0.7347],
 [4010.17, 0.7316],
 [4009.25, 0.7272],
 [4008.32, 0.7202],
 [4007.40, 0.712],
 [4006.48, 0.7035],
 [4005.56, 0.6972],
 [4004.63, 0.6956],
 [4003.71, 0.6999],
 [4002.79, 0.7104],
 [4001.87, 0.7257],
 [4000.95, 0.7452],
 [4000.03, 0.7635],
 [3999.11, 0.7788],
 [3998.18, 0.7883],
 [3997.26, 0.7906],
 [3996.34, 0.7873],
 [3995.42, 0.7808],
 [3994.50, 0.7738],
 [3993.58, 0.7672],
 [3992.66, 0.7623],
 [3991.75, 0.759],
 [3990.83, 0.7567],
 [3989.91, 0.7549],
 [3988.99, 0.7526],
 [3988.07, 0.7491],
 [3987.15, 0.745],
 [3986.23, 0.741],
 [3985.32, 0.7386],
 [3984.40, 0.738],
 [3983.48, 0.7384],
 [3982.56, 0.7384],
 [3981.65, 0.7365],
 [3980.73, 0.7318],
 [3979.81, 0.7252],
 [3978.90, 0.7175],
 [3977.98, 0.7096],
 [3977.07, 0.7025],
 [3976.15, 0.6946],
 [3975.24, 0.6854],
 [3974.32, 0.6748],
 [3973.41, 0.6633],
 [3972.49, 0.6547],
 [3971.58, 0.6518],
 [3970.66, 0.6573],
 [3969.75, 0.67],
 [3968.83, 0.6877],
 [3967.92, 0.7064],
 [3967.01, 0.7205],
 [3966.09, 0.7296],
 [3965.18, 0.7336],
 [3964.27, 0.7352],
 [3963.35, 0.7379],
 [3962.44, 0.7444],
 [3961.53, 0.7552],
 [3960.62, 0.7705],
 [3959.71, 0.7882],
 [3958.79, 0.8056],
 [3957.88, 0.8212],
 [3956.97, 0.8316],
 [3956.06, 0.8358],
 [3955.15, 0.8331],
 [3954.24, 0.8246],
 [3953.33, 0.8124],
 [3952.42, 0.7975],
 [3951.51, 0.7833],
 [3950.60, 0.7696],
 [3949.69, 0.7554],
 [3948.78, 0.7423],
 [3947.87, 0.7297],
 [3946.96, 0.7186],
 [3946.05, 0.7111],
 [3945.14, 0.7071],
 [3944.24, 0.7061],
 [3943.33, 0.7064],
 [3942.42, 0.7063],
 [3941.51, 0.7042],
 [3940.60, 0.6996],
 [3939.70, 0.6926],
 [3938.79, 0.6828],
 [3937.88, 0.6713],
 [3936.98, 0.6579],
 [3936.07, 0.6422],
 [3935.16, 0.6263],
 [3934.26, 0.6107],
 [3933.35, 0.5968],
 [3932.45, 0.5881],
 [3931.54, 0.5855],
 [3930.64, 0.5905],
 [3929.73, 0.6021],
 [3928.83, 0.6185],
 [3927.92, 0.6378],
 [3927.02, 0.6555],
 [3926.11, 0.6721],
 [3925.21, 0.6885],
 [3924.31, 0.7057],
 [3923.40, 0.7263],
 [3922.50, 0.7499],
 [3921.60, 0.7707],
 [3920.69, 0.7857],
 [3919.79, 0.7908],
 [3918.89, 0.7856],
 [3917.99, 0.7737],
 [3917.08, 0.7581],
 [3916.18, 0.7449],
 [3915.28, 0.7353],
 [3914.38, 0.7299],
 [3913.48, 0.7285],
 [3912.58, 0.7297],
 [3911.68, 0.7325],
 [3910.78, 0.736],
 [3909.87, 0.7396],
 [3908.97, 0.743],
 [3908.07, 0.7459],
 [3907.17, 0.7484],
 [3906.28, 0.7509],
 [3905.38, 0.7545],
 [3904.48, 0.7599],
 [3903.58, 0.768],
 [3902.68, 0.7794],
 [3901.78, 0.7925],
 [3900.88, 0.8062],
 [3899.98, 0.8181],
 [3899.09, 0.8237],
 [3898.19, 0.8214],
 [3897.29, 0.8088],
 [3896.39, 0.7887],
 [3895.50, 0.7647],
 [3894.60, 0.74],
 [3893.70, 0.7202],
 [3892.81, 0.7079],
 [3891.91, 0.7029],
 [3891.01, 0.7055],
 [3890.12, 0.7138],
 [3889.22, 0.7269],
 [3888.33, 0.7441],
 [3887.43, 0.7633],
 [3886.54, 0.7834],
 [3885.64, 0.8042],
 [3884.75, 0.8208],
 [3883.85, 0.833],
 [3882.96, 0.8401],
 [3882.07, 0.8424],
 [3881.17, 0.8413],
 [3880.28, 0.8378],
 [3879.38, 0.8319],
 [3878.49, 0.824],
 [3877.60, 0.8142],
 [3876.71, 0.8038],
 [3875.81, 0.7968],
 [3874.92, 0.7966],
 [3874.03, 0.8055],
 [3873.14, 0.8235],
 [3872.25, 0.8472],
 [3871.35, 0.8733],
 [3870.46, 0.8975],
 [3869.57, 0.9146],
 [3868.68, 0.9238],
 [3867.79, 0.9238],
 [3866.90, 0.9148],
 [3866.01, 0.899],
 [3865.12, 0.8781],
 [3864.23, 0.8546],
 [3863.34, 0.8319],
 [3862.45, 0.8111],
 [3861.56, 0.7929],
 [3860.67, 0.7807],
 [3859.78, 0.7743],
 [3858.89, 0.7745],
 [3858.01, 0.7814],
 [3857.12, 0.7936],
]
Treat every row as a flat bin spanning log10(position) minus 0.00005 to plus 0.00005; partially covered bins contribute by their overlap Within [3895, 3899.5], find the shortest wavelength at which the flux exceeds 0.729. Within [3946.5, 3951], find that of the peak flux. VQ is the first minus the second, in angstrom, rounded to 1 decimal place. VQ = -55.1 angstrom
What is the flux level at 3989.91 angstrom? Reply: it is 0.7549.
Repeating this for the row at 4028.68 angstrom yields 0.7214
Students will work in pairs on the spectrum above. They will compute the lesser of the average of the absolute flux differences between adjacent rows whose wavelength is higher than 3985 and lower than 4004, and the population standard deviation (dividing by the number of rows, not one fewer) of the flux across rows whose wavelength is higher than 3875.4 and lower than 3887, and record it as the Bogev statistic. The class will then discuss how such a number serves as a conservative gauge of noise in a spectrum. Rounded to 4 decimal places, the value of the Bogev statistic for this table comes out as 0.0071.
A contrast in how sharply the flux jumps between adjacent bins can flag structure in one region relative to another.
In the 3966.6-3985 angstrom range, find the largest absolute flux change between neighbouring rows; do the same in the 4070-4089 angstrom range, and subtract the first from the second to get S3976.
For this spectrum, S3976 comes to 0.011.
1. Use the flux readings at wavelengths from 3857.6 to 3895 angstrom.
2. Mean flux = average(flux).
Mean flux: 0.812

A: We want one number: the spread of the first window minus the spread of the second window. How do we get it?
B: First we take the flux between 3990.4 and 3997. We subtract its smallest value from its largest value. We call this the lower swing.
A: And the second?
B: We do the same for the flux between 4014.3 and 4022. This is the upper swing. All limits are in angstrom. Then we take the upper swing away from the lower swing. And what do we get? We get -0.10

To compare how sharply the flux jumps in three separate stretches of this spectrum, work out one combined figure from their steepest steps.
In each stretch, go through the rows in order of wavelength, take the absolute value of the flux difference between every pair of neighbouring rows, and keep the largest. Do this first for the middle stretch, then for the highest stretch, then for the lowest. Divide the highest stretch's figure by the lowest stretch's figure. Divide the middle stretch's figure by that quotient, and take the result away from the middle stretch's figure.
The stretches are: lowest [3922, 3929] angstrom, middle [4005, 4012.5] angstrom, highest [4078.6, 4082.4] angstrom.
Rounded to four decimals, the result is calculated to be 0.0016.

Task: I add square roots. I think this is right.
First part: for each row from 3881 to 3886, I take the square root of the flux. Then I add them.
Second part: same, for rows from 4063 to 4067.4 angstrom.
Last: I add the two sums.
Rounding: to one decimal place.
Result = 9.8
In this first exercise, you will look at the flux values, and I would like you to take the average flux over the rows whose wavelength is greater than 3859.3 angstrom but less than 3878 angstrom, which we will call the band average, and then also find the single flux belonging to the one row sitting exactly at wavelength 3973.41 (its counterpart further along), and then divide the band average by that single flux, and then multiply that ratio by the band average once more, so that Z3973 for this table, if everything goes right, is 1.08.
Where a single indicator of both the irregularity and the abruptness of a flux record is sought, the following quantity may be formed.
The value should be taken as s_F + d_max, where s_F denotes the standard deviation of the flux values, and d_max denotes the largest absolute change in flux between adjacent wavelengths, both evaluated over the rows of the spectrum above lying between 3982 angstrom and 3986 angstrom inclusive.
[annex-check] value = 0.001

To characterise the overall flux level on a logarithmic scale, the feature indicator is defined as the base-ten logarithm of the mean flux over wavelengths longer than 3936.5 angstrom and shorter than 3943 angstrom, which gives -0.163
